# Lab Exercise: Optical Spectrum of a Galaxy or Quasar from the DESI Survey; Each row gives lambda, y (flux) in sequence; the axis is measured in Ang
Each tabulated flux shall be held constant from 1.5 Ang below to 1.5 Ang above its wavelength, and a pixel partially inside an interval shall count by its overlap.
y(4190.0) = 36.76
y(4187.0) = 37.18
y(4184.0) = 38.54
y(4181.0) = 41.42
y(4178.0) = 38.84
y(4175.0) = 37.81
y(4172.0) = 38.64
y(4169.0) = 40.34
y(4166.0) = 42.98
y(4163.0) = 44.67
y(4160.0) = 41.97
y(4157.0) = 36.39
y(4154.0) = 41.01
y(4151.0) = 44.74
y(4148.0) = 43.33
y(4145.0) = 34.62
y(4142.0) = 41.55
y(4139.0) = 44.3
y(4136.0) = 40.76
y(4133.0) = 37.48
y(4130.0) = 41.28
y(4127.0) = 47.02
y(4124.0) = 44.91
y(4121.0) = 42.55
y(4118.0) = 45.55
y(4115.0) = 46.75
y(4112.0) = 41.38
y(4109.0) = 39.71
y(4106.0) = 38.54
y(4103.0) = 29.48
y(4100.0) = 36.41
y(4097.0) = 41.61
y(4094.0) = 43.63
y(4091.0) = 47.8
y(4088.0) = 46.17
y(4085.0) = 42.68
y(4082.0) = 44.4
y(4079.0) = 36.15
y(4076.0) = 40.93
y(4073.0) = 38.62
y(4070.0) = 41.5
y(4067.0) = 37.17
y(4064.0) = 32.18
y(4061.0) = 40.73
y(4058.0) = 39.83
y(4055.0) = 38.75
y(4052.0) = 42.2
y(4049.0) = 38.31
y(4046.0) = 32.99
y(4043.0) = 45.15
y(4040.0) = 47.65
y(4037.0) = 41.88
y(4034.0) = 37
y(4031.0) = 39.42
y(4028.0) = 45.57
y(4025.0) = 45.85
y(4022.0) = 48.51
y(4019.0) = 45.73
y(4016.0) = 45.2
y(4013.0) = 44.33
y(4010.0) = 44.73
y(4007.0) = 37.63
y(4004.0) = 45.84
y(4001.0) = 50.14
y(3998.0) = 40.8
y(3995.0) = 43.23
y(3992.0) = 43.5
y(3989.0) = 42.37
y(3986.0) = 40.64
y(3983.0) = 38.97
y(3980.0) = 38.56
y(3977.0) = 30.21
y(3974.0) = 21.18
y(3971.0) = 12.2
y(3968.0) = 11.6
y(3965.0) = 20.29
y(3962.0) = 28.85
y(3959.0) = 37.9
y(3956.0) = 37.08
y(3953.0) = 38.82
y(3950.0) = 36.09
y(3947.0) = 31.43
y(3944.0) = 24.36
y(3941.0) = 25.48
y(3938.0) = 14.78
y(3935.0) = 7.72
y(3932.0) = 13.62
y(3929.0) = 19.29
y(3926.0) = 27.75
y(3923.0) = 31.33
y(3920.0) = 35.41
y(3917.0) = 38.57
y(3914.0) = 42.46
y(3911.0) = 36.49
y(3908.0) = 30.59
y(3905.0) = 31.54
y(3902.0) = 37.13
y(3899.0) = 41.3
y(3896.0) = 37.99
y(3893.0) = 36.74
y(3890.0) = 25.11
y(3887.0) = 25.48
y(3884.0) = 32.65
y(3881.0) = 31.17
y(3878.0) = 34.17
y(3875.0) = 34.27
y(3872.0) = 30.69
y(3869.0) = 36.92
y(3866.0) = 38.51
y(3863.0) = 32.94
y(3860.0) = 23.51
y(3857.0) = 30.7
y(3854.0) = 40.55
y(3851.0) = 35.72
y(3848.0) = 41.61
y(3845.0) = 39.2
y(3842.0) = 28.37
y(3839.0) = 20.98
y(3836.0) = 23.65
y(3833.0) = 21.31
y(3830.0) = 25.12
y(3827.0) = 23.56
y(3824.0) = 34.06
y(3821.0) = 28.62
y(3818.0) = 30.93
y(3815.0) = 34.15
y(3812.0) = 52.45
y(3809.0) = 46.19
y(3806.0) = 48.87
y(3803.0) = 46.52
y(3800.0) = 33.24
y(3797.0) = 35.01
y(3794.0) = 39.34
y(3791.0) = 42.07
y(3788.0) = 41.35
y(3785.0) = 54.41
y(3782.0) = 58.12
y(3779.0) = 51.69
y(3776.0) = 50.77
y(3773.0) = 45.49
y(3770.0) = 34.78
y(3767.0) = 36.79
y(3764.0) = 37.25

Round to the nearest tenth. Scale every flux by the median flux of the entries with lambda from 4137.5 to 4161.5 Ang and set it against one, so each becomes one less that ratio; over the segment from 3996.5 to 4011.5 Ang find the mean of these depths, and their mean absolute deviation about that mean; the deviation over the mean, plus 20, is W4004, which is 18.2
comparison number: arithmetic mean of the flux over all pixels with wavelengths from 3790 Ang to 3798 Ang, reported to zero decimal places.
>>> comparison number 39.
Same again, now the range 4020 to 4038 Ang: 43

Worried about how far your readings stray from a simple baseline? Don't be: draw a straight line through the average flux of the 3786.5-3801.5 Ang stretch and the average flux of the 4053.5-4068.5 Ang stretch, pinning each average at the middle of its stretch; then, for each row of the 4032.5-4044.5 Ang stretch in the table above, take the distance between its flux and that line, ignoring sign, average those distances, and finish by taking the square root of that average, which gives 2.4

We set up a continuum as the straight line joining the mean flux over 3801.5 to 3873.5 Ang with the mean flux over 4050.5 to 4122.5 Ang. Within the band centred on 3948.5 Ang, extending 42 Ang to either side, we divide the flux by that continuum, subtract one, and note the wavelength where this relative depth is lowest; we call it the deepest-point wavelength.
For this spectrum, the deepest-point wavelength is 3935.0 Ang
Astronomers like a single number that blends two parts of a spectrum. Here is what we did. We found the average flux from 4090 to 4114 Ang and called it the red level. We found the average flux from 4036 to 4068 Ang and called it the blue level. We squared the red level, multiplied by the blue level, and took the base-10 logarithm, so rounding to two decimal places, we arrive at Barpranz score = 4.80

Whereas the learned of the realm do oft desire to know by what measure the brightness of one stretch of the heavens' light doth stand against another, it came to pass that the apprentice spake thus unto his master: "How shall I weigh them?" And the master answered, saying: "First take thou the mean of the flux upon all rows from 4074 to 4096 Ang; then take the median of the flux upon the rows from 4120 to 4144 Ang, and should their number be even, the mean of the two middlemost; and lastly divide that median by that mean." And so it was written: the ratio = 0.98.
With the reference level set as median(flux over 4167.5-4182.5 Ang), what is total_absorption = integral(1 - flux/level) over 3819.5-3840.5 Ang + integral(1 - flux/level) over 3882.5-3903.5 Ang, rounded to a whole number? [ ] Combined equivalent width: 10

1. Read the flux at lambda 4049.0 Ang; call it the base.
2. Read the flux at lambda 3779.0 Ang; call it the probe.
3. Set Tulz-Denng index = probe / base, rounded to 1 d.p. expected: 1.3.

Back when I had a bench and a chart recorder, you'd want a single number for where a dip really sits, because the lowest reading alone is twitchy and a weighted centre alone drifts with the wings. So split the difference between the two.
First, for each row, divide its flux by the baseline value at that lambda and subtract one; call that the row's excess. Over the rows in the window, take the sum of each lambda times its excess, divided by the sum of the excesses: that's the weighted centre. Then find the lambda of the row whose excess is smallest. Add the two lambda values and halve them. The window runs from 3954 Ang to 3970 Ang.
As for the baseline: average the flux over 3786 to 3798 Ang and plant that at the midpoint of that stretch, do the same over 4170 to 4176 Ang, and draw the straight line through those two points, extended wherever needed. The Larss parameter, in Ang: 3966.7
